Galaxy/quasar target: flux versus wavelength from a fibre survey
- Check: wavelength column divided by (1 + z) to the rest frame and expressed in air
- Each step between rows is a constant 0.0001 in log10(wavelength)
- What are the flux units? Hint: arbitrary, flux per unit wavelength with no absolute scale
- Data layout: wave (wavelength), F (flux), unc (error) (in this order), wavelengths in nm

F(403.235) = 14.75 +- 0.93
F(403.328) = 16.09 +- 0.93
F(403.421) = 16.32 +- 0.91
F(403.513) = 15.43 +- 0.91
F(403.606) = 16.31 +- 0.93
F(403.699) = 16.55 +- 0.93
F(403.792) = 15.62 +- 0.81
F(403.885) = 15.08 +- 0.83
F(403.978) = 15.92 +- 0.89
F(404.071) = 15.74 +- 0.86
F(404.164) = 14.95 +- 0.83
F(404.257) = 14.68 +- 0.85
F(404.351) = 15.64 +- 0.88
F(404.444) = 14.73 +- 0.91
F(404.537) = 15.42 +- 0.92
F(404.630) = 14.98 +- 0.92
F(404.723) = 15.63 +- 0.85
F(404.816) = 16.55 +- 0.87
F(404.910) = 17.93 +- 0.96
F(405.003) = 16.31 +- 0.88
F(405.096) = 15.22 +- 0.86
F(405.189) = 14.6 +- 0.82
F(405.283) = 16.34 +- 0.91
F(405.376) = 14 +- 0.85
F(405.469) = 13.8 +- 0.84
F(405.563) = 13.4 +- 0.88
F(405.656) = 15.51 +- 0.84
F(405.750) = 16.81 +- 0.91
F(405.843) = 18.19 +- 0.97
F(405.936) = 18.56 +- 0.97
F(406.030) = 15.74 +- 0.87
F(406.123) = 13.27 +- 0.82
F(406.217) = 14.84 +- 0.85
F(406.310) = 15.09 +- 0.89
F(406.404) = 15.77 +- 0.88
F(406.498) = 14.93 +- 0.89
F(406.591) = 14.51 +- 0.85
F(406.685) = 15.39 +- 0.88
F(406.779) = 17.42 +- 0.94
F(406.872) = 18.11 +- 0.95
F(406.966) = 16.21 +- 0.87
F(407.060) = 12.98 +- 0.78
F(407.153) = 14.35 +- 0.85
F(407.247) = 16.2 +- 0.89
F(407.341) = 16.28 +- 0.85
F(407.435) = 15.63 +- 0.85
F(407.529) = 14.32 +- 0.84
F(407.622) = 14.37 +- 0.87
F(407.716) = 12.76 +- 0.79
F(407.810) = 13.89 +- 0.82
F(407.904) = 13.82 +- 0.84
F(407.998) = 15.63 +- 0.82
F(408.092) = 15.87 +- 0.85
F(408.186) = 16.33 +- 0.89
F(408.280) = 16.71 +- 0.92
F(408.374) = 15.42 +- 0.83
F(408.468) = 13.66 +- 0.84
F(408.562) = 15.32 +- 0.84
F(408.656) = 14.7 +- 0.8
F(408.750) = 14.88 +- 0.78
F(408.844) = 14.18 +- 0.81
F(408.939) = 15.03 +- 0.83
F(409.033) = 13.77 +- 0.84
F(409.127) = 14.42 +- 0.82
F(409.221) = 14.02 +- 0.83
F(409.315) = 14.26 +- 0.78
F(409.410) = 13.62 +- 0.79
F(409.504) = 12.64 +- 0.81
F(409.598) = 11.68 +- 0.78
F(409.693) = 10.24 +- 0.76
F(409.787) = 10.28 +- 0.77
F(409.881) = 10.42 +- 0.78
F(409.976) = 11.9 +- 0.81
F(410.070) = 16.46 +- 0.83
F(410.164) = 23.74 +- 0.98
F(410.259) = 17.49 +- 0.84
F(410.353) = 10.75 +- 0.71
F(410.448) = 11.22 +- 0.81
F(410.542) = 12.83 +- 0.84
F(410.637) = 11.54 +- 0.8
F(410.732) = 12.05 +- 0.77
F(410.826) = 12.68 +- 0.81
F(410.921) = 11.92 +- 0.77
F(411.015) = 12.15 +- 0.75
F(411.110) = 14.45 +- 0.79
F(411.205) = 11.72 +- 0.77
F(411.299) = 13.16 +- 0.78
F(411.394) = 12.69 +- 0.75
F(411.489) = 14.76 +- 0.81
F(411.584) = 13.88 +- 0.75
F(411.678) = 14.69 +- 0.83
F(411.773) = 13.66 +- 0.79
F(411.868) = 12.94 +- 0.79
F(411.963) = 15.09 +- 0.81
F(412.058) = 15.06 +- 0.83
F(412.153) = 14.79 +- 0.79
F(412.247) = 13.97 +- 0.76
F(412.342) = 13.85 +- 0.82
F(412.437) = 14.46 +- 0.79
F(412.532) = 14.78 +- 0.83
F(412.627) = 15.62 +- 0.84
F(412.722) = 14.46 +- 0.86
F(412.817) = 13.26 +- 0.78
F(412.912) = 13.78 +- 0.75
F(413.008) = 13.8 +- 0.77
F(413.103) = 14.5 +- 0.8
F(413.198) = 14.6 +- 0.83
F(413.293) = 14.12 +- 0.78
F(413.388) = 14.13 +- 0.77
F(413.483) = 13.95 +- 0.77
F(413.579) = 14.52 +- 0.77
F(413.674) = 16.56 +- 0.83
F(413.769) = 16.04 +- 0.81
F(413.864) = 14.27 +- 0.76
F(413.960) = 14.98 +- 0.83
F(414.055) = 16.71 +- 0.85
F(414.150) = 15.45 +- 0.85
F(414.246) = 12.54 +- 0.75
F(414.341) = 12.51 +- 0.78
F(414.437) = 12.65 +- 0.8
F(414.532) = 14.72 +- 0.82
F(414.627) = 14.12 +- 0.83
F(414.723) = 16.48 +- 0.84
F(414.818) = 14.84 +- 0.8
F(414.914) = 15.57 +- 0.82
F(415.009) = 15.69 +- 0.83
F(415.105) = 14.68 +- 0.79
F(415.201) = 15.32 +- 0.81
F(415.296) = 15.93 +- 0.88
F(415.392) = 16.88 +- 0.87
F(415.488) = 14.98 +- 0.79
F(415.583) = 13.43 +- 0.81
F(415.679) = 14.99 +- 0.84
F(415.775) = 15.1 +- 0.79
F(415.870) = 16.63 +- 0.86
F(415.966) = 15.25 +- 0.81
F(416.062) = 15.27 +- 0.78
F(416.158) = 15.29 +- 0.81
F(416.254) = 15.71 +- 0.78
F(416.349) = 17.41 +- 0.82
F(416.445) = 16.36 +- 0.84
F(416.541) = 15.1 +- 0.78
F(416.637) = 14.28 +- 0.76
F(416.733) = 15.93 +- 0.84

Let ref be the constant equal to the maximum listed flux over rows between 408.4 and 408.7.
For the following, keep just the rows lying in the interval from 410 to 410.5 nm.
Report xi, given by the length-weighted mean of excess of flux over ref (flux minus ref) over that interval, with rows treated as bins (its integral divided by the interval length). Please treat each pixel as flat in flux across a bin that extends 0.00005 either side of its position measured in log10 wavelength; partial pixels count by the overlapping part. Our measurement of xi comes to 0.4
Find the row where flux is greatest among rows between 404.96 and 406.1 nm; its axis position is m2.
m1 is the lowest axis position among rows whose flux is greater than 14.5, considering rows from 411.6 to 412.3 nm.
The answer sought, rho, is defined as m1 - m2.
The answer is 5.74 nm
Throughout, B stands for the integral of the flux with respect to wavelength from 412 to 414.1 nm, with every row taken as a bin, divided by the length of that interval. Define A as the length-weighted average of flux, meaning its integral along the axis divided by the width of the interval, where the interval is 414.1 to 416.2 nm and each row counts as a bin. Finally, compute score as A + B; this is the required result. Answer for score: 29.6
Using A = 14.9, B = 14.6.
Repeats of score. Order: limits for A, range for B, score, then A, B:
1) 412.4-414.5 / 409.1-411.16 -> 27.6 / 14.4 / 13.2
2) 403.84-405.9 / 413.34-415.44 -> 30.5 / 15.5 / 14.9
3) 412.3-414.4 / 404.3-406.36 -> 30.0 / 14.5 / 15.6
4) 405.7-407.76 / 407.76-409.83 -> 29.6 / 15.5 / 14.1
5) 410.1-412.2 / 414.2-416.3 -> 28.7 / 13.8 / 14.9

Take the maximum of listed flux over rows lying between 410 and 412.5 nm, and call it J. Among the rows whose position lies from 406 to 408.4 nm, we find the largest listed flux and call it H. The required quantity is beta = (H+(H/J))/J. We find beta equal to 0.79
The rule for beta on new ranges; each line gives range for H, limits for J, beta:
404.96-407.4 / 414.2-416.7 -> 1.13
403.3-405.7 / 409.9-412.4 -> 0.79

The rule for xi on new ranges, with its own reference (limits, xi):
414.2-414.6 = -2.2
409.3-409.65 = -2.4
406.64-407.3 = 0.5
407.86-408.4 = 0.3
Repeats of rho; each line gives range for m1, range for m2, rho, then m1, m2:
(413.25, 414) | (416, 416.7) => -2.77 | 413.579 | 416.349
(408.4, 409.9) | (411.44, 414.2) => -5.49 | 408.562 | 414.055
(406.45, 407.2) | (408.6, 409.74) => -2.44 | 406.498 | 408.939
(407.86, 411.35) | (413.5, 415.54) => -7.39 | 407.998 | 415.392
